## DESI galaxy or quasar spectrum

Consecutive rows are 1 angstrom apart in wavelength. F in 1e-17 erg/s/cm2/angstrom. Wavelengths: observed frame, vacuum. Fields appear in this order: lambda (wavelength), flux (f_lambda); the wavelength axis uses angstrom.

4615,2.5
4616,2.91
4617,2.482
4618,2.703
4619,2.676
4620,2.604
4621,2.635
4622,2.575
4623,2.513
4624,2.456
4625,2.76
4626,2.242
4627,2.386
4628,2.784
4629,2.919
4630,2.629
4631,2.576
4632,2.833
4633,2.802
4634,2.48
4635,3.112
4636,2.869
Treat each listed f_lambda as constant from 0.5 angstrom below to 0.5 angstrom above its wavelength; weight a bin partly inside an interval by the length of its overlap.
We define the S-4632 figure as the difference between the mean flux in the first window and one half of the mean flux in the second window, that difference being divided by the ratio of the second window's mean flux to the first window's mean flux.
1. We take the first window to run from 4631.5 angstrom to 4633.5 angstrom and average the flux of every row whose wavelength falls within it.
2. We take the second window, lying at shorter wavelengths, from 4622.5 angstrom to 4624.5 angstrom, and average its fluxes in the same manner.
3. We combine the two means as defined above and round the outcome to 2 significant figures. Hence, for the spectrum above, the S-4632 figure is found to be 1.8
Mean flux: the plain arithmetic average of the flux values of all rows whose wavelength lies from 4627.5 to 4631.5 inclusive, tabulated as 2.73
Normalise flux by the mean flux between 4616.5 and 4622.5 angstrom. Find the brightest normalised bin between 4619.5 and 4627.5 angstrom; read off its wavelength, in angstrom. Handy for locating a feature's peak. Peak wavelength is 4625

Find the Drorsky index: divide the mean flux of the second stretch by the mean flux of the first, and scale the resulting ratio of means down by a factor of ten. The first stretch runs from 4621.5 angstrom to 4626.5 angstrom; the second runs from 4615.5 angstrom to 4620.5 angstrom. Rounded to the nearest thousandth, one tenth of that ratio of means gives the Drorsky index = 0.107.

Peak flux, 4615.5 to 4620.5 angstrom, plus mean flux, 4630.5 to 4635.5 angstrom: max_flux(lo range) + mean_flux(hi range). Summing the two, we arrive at 5.67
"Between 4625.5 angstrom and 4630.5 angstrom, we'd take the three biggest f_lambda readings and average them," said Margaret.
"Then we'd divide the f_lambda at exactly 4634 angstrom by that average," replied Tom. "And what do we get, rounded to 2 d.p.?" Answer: 0.89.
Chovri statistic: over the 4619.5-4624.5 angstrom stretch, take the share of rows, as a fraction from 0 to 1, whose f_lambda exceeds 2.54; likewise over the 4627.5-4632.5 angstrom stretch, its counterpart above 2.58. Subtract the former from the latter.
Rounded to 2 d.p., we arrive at 0.20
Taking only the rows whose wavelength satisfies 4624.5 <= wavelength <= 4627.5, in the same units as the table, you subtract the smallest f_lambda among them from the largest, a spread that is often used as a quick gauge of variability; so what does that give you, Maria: 0.52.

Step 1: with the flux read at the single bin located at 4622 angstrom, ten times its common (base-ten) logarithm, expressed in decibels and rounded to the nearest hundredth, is 4.11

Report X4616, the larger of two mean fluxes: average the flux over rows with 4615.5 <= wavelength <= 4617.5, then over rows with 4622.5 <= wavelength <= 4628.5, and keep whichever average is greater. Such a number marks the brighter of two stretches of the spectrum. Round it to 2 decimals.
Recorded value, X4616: 2.70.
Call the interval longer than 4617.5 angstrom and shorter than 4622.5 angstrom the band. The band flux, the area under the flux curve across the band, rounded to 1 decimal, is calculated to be 13.2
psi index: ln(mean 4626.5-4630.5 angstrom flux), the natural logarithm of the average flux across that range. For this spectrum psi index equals 0.986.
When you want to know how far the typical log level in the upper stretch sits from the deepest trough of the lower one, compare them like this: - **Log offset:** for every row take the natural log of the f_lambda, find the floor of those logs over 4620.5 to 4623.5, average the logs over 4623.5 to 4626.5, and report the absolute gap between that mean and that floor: 0.01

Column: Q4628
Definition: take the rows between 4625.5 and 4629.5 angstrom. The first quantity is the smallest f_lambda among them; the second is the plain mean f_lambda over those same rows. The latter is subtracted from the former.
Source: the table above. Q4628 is -0.34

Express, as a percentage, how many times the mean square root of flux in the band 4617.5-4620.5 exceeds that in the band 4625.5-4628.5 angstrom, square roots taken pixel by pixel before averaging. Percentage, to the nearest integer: 104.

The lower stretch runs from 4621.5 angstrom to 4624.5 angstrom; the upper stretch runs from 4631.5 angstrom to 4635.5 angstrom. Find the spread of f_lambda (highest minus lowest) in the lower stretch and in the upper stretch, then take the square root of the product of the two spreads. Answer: 0.27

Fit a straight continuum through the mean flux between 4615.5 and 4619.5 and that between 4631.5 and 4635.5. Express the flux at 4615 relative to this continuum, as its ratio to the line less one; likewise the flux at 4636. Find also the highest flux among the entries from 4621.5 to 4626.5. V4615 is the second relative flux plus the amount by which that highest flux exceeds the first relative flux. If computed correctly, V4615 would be 2.84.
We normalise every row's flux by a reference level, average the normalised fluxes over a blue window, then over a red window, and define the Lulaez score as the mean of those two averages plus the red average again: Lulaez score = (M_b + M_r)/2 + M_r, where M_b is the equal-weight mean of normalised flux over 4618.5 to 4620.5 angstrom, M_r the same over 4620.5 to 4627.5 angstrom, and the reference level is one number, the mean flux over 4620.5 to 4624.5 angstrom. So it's 2.00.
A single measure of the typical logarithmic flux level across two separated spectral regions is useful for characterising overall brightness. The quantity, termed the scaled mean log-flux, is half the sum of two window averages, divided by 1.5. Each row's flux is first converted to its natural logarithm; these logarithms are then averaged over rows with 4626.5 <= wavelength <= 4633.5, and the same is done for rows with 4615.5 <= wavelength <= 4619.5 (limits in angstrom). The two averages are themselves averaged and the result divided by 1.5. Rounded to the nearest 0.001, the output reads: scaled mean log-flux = 0.661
